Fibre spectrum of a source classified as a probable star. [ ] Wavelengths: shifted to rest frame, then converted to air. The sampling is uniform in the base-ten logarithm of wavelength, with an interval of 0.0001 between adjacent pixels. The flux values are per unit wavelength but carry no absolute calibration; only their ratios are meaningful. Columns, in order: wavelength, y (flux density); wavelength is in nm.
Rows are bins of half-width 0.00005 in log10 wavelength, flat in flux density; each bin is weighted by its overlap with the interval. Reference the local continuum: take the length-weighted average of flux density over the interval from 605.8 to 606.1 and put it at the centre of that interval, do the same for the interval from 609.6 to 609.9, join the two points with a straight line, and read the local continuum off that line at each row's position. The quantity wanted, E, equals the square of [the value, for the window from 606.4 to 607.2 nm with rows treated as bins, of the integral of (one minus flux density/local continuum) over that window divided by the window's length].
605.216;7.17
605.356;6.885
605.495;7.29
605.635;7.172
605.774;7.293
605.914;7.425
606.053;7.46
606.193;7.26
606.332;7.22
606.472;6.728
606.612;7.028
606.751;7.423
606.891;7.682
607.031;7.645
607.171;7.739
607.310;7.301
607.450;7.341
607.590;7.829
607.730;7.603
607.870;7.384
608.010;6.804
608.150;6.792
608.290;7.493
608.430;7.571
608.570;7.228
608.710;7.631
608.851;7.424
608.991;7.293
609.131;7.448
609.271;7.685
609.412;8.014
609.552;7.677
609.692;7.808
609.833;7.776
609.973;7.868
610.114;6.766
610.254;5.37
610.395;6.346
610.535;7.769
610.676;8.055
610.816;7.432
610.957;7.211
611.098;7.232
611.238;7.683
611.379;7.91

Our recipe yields 0.0004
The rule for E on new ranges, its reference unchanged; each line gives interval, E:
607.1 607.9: 0.0000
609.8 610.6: 0.0126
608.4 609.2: 0.0012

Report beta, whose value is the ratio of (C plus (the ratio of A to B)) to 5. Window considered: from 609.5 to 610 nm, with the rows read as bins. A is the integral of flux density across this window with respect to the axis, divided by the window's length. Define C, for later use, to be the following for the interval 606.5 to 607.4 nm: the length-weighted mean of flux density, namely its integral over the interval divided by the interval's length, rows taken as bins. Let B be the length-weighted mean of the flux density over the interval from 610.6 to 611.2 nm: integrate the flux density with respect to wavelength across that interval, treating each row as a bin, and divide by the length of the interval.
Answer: 1.69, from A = 7.78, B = 7.50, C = 7.43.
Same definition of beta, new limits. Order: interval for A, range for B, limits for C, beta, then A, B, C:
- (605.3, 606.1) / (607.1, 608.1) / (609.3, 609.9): 1.76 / 7.26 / 7.42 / 7.80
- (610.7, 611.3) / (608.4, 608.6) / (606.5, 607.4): 1.69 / 7.45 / 7.40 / 7.43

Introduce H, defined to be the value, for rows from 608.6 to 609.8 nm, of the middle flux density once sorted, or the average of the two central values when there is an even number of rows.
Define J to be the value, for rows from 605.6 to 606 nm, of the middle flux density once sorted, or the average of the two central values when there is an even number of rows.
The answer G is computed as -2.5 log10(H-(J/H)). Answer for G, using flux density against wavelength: -2.07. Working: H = 7.7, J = 7.29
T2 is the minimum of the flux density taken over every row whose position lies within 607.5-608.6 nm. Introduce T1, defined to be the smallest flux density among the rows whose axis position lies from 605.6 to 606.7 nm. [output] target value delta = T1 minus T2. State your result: -0.1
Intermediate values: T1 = 6.728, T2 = 6.792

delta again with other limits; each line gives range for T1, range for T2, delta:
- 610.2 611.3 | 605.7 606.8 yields -1.4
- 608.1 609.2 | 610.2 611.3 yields 1.4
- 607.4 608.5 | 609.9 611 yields 1.4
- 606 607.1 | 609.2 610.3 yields 1.4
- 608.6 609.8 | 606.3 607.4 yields 0.6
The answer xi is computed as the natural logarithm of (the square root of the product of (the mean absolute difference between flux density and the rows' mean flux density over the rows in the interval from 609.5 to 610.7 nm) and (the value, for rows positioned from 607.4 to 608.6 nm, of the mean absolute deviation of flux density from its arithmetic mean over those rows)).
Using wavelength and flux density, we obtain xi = -0.8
